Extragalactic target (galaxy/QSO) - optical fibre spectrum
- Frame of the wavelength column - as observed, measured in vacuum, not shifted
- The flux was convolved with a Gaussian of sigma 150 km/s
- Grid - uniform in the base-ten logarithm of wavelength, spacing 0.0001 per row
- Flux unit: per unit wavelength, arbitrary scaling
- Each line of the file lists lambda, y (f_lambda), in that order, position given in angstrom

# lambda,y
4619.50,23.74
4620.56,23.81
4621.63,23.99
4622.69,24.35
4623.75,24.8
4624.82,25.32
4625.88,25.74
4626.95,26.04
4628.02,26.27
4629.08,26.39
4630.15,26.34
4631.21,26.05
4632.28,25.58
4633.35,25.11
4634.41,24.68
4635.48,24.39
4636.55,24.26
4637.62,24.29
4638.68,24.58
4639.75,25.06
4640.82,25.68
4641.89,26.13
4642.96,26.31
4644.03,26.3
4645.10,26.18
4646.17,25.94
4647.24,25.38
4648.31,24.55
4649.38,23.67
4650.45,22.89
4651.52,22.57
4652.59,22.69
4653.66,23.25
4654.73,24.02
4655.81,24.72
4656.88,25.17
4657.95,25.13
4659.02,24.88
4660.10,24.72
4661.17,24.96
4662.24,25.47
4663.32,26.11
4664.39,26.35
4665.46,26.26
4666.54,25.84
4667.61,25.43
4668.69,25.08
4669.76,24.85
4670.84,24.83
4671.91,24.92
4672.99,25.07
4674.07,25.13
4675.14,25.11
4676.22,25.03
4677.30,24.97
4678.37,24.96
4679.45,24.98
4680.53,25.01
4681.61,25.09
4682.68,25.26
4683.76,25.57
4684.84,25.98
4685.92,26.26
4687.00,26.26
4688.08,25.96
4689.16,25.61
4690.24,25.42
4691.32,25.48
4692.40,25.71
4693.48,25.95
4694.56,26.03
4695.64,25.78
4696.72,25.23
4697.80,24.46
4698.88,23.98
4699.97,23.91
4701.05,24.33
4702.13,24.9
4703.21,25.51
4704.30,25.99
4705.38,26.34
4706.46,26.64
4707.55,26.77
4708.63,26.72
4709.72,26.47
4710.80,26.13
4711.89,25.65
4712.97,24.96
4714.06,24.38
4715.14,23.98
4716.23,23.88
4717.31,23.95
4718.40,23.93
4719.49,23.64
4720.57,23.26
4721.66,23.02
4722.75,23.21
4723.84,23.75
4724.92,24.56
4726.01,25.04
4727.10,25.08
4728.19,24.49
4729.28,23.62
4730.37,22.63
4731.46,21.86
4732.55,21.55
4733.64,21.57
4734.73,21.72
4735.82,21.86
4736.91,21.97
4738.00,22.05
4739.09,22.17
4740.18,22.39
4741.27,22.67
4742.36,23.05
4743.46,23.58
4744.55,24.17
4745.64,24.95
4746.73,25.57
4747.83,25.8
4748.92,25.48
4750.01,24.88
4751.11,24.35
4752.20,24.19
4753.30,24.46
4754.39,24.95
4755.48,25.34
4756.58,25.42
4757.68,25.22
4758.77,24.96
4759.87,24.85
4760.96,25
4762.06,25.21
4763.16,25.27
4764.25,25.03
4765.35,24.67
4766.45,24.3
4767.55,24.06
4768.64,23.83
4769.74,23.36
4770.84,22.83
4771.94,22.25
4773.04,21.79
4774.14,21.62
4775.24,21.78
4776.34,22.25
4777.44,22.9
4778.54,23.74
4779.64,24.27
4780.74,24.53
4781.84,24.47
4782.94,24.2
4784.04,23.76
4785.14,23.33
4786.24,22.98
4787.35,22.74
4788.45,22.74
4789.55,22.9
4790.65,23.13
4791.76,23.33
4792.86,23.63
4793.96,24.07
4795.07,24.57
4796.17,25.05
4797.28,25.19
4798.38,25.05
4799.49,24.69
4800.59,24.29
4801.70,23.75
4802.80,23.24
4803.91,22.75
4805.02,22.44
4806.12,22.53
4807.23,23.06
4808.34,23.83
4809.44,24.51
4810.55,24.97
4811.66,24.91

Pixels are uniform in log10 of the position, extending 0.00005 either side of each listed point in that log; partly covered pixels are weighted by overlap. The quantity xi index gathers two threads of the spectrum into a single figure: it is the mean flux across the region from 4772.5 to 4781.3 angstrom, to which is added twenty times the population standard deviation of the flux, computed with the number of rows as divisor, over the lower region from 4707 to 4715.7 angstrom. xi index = 43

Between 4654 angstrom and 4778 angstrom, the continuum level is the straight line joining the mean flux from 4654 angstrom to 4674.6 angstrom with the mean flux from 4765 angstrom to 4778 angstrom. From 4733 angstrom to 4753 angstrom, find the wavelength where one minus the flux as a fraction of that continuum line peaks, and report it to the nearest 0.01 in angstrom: 4733.64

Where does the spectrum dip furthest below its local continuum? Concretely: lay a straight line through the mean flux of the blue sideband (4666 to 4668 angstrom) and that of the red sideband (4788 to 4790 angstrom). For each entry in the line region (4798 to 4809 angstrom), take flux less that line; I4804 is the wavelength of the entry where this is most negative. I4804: 4805.02 angstrom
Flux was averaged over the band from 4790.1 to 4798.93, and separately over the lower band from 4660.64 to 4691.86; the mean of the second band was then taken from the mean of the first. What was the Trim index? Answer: -1.2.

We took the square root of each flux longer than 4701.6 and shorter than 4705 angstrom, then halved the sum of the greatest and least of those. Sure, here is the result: 5.04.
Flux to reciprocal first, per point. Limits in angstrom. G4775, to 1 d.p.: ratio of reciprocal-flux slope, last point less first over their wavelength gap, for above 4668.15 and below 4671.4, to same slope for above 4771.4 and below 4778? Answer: -0.8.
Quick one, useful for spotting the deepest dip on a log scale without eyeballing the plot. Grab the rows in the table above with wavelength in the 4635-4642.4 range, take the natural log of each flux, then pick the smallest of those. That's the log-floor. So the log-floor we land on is 3.19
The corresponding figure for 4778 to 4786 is 3.15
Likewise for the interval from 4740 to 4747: 3.11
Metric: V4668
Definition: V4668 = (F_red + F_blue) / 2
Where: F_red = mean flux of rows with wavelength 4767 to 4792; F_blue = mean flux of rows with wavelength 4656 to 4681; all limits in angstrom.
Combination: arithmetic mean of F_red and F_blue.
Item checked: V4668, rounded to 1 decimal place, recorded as 24.2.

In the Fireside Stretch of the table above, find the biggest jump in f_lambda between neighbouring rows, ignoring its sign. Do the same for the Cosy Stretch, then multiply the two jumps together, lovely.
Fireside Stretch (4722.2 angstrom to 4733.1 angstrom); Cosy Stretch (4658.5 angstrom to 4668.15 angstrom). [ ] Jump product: 0.6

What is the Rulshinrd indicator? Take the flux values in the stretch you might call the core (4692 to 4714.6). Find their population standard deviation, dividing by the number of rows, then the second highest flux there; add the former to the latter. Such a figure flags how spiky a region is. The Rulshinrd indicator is 27.6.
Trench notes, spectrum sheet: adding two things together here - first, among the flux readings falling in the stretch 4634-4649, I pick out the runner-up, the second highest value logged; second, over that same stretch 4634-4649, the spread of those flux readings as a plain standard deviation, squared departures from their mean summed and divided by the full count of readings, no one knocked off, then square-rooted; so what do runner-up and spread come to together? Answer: 27.1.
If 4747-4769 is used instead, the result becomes 26.0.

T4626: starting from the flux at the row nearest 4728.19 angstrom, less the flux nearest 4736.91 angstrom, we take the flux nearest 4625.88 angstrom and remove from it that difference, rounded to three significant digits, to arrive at 23.2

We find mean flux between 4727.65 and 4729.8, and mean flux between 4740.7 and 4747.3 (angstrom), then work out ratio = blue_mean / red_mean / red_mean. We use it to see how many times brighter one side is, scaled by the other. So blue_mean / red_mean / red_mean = 0.0418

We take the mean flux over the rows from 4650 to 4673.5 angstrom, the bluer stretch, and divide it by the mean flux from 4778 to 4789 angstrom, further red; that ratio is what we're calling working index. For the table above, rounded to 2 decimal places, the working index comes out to 1.05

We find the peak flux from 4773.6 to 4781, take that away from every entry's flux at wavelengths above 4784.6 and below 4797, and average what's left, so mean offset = -1.0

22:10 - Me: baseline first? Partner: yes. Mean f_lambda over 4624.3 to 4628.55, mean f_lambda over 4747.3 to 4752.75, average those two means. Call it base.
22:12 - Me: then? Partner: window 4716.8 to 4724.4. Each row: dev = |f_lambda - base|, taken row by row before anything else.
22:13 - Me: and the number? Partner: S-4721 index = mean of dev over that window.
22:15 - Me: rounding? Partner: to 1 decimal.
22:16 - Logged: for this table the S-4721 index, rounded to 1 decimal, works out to 1.9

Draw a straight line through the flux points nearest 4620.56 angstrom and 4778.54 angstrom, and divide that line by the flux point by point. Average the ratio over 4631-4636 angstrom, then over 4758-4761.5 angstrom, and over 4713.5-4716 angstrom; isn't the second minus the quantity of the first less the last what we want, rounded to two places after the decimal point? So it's 0.99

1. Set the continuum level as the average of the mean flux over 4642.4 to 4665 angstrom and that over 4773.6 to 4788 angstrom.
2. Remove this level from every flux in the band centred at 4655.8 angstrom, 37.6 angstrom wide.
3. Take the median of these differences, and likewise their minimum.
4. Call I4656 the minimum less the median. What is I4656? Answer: -2.5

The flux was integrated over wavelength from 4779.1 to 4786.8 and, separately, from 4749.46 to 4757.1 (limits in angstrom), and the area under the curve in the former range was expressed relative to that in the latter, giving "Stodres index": 0.97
